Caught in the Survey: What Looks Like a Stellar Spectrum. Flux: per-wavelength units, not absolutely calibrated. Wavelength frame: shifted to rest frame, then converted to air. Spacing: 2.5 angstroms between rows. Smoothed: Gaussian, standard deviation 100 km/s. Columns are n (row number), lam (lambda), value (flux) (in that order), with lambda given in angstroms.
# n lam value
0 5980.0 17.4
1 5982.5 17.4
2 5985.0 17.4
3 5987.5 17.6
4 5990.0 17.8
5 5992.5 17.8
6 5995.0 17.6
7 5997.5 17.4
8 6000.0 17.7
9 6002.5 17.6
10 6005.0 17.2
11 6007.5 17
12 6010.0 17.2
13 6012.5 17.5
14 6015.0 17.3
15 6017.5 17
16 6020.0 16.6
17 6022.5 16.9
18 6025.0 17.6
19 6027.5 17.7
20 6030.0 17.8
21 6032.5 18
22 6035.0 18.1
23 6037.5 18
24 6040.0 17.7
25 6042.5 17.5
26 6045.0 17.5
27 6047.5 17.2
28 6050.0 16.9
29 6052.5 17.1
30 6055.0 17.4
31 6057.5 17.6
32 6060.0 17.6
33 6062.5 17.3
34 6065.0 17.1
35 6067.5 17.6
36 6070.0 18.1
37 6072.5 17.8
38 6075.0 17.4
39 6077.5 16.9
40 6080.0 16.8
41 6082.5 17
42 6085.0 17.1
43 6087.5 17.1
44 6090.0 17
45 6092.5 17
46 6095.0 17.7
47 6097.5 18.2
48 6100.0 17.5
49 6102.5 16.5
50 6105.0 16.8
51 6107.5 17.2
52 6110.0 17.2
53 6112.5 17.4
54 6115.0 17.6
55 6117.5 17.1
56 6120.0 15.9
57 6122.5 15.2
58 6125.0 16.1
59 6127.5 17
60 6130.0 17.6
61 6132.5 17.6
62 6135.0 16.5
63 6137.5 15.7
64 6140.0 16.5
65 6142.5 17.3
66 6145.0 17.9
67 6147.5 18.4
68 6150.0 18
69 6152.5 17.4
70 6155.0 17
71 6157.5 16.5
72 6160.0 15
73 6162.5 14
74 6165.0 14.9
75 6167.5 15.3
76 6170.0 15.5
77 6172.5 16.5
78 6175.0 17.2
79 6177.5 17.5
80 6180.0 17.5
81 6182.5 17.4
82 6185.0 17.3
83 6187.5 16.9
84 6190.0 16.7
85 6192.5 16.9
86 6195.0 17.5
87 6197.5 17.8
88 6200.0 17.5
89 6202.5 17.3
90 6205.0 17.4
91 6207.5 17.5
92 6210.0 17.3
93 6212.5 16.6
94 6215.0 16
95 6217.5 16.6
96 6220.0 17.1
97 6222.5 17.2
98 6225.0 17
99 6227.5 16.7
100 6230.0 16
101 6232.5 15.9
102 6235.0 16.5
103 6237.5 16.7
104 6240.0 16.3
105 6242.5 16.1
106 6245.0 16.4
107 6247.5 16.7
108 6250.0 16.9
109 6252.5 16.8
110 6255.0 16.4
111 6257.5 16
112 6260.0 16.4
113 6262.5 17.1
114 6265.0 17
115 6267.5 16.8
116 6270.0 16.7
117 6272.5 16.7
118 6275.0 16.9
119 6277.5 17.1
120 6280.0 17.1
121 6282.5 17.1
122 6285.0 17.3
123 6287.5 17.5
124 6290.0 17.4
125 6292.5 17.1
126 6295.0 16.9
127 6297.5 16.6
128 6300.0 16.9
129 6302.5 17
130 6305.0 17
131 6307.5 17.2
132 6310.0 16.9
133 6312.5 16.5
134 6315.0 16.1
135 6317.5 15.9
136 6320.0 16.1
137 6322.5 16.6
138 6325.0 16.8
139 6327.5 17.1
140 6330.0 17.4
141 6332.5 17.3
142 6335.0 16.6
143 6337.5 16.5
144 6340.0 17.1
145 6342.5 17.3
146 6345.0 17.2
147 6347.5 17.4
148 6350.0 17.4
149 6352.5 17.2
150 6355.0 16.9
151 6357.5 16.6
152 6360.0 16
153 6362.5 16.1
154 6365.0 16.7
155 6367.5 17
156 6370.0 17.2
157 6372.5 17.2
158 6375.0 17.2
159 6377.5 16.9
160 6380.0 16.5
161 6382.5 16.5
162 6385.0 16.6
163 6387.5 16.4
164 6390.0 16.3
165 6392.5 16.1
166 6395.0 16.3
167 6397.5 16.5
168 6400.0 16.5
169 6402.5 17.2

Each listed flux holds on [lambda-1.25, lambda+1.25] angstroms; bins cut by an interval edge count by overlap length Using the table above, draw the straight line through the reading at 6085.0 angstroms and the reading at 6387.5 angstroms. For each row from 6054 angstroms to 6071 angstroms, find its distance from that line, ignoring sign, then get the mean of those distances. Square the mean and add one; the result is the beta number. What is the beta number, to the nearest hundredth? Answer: 1.15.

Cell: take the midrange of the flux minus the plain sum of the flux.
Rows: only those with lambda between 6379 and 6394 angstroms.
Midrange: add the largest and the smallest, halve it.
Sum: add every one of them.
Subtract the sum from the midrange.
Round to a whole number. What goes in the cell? -82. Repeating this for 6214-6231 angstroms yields -100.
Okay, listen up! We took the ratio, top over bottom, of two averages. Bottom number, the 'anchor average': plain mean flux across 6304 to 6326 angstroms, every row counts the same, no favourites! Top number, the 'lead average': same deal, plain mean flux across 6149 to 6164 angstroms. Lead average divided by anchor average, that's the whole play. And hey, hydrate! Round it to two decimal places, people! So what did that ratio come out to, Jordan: 0.98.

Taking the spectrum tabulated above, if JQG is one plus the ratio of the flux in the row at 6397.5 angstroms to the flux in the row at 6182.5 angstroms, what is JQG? 1.95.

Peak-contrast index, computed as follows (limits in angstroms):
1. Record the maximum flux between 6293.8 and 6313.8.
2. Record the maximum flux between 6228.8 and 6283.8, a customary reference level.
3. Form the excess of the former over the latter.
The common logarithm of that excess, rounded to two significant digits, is -1.0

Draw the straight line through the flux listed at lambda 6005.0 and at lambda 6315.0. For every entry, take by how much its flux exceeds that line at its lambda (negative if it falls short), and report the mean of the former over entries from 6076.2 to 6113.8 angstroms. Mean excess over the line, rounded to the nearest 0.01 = 0.28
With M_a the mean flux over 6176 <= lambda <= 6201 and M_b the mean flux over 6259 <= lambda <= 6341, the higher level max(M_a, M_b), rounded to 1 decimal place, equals 17.3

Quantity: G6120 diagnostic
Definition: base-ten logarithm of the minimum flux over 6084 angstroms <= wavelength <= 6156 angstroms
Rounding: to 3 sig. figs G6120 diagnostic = 1.18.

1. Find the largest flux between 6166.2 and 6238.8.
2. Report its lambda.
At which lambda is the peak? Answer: 6197.5 angstroms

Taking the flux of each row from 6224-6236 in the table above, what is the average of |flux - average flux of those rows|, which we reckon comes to 0.38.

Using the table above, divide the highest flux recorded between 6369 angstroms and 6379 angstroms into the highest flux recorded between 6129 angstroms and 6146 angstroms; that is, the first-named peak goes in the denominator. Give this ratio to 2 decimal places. 1.04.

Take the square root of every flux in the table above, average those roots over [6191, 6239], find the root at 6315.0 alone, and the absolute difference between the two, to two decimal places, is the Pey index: 0.10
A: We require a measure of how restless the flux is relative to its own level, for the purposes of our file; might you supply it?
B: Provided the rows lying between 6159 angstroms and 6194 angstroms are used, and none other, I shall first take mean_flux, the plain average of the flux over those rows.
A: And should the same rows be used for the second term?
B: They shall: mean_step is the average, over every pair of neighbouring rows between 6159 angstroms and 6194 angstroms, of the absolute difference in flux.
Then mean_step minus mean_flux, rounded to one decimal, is -15.9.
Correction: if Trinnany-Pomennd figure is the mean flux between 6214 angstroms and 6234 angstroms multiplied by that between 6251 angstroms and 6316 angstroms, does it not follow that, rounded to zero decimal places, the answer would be 279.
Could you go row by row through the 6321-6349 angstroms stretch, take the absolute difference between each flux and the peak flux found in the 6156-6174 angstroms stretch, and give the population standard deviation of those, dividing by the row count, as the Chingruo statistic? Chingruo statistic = 0.32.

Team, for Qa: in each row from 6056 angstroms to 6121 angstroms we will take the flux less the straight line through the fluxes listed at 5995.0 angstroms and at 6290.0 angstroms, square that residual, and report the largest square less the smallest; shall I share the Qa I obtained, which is 2.6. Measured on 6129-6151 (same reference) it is 3.2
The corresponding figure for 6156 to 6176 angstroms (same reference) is 12.1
